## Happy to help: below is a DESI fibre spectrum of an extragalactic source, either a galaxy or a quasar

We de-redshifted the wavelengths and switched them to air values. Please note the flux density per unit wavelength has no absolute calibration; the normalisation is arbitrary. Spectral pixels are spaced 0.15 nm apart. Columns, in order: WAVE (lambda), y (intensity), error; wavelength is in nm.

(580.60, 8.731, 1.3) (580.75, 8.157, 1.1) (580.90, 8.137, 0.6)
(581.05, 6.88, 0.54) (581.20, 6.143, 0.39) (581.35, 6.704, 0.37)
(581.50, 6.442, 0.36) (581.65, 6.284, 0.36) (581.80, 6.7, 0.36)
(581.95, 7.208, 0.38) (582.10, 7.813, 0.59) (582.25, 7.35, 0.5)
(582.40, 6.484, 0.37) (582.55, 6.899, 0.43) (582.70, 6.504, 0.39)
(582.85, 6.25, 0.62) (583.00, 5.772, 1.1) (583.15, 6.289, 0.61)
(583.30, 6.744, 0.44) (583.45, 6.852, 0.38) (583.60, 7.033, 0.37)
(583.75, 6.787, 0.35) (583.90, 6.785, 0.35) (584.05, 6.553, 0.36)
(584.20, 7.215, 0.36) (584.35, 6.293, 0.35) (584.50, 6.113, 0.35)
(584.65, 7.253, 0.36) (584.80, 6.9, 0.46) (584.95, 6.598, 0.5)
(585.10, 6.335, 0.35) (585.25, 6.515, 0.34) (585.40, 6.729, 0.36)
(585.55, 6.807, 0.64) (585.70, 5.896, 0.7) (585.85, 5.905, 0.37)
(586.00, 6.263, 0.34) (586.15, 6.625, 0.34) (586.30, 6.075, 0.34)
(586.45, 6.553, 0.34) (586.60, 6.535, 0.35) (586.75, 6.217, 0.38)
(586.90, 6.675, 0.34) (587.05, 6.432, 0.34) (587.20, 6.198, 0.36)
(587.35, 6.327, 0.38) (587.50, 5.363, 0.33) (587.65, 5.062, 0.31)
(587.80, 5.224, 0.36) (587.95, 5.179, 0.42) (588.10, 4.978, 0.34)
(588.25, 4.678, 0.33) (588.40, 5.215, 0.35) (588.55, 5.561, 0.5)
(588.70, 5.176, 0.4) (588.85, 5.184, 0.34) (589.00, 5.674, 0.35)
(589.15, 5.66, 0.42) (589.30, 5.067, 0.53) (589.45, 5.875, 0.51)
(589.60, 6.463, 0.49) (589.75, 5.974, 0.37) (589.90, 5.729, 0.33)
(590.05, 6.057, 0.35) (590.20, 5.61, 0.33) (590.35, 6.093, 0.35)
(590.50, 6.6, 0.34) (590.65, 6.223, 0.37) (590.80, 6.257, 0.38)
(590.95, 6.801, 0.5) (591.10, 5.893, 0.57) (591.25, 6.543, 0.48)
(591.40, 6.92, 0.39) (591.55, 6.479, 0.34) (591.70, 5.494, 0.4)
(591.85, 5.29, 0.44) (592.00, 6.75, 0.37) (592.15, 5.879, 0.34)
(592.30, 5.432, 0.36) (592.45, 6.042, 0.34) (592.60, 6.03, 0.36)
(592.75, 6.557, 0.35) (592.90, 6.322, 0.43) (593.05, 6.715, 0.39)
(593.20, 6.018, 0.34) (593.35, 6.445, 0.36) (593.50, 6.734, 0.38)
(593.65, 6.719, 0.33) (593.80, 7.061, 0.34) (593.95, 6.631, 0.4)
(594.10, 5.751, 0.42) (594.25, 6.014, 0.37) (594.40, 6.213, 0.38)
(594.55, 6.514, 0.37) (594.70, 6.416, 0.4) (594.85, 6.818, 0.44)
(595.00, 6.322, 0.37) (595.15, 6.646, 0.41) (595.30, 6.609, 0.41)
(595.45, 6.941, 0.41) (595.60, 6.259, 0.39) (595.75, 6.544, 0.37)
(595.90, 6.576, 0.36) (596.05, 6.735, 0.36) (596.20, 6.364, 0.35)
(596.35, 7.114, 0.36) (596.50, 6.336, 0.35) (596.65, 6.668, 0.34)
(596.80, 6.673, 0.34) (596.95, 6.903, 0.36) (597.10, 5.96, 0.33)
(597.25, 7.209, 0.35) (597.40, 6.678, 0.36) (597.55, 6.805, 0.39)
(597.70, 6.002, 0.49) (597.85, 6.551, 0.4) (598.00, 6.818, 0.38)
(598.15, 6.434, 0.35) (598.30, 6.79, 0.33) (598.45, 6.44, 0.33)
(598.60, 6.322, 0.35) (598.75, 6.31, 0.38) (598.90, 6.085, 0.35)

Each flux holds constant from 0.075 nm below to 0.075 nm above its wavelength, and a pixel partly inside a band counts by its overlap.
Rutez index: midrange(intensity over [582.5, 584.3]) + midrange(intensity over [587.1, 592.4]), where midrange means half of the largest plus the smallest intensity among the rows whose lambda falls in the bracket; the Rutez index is 12.3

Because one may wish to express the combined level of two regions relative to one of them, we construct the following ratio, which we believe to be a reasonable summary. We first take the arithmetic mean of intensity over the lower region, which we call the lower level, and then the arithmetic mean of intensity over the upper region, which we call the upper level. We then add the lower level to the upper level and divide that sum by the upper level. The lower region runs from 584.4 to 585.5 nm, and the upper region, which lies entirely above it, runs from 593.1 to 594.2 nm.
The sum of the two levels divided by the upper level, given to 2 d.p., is 2.02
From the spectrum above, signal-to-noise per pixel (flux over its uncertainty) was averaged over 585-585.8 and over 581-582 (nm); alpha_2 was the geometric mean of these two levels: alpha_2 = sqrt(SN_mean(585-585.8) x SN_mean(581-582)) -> 16.0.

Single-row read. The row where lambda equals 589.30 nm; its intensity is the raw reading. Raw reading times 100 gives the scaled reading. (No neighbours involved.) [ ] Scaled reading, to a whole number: 507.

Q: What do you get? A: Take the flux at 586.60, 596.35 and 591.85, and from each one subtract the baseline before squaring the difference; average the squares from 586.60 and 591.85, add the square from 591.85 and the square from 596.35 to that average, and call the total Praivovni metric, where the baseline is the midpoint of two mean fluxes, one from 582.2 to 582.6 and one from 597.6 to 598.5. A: 3.2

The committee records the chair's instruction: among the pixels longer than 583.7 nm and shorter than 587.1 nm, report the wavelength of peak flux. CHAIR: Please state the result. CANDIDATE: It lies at 584.65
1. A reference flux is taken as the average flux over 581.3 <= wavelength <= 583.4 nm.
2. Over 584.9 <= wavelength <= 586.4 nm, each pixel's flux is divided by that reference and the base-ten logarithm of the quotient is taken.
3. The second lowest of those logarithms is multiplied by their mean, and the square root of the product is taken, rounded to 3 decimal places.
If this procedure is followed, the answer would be 0.033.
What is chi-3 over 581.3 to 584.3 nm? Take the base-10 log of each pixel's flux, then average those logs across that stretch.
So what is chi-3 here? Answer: 0.827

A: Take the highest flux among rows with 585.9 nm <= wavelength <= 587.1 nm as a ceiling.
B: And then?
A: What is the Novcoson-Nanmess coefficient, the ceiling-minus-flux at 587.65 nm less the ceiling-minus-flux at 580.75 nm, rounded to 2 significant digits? 3.1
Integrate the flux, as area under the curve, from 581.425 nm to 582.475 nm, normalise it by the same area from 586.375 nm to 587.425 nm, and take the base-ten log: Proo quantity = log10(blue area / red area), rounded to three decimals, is 0.031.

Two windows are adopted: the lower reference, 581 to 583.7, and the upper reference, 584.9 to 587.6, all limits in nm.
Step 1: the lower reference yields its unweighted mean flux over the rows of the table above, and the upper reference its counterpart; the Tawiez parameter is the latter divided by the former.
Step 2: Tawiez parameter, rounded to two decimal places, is 0.95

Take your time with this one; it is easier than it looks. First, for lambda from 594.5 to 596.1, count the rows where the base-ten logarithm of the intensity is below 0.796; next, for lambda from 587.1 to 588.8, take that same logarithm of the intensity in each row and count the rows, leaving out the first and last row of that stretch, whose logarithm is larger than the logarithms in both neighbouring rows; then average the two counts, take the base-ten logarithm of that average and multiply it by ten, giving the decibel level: 1.8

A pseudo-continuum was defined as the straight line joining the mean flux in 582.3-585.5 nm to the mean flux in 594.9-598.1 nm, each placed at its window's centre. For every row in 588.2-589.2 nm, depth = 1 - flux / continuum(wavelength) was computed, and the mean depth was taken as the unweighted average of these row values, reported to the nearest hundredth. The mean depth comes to 0.20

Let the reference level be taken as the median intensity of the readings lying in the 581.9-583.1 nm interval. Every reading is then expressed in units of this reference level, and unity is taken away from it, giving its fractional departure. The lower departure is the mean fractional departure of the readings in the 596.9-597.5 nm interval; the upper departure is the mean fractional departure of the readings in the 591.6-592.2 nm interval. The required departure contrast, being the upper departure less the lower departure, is -0.12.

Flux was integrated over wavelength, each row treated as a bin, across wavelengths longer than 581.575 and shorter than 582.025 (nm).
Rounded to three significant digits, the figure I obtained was 3.03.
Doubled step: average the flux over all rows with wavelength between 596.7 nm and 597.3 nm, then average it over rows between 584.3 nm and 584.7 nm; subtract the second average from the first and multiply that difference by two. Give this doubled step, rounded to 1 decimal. 0.3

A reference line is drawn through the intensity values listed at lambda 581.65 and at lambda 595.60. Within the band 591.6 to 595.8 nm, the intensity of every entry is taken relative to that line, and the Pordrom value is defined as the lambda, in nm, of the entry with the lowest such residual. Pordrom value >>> 591.85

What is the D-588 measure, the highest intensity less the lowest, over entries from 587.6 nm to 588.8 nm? 0.88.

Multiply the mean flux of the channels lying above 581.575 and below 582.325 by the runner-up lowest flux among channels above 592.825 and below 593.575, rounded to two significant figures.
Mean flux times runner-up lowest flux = 45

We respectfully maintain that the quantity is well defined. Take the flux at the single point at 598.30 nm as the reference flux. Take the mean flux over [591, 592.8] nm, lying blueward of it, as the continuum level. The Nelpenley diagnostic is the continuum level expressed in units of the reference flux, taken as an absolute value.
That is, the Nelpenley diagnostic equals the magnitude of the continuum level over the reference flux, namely 0.90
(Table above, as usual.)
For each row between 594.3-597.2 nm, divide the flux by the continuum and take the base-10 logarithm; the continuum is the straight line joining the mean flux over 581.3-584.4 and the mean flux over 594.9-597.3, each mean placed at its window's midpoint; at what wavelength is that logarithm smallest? 597.10 nm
